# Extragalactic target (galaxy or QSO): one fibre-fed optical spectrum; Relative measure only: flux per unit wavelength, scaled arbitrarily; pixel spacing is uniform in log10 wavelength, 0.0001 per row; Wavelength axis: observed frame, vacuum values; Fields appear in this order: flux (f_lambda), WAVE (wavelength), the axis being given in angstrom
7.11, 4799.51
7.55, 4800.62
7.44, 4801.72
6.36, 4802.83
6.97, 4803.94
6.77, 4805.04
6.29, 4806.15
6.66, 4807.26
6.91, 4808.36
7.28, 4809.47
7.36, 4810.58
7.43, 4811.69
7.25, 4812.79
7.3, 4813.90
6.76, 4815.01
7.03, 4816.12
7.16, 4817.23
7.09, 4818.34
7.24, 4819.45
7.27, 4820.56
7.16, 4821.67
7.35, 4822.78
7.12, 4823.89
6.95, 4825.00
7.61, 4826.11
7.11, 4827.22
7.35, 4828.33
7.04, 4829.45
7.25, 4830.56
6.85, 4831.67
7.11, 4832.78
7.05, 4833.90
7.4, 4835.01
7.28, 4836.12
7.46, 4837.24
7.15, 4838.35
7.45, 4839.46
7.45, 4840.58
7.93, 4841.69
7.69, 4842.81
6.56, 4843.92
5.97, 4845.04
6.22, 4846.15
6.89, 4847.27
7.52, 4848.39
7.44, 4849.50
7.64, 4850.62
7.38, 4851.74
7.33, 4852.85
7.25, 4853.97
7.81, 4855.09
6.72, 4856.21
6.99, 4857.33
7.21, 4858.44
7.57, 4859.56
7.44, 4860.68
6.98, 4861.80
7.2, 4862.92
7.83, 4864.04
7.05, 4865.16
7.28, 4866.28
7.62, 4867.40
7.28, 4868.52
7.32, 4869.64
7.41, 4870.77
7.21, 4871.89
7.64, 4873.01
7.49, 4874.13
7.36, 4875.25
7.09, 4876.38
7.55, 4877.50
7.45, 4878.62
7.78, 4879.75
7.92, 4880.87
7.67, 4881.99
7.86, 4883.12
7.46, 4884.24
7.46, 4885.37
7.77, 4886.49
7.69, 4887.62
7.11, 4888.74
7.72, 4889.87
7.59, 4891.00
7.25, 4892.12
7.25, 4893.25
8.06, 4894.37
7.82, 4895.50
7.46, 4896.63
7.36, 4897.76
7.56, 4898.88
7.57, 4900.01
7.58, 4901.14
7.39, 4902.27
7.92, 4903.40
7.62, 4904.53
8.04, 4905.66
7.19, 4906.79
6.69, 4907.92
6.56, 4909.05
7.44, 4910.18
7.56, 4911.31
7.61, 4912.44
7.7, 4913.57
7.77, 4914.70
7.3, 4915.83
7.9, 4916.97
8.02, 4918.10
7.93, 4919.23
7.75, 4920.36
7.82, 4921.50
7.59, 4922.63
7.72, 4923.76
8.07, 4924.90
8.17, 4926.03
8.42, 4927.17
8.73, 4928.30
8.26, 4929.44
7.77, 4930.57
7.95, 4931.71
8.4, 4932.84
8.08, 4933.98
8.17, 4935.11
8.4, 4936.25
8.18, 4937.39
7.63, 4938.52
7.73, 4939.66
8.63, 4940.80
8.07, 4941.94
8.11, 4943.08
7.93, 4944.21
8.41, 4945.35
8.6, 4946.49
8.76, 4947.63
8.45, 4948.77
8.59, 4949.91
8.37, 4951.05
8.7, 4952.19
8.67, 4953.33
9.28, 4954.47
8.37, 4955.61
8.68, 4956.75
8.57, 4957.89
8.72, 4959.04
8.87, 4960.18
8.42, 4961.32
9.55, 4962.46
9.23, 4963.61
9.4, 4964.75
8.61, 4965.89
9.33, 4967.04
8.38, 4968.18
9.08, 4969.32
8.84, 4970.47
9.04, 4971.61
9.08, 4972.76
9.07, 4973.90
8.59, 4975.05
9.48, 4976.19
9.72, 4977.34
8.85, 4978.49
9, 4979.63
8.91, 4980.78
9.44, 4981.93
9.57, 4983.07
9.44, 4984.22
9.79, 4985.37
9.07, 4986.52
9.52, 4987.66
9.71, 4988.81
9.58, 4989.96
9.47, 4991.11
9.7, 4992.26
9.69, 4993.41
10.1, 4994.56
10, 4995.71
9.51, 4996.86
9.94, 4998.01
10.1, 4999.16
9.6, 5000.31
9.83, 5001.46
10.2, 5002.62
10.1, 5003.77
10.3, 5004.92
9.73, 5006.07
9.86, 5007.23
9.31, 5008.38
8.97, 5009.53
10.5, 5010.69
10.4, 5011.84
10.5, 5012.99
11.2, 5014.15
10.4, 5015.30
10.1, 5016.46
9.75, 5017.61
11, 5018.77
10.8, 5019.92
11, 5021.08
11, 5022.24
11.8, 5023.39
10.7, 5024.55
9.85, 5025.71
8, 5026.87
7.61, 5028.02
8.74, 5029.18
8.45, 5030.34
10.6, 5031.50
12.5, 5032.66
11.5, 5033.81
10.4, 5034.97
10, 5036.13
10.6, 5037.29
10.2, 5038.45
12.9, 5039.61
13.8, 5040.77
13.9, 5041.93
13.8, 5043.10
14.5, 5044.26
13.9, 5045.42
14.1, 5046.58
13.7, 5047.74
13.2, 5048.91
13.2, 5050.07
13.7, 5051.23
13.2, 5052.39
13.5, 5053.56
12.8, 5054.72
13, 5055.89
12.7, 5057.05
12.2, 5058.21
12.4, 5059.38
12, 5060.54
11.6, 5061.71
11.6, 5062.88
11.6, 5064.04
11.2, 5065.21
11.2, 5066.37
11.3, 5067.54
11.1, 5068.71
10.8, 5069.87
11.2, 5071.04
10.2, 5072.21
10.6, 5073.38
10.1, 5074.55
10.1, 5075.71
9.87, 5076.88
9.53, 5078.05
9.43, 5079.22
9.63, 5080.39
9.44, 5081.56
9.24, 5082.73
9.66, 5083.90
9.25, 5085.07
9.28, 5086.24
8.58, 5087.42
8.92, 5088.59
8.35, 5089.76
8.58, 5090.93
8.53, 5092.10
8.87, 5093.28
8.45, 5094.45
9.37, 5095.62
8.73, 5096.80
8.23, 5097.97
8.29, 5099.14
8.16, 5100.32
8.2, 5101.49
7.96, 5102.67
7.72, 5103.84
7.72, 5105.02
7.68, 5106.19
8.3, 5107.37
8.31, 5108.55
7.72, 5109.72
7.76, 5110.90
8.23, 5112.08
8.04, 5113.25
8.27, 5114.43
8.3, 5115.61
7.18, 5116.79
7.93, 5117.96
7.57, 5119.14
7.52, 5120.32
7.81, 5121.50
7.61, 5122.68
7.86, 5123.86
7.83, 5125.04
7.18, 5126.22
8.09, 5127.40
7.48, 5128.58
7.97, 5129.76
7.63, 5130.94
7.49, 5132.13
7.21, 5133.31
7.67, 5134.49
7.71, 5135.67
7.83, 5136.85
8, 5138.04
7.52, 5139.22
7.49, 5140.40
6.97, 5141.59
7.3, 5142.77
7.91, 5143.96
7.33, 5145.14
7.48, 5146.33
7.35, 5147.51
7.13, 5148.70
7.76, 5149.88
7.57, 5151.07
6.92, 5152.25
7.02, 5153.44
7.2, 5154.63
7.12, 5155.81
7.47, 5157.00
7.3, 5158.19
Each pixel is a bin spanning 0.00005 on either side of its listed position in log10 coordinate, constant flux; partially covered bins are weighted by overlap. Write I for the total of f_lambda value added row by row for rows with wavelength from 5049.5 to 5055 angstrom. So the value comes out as 66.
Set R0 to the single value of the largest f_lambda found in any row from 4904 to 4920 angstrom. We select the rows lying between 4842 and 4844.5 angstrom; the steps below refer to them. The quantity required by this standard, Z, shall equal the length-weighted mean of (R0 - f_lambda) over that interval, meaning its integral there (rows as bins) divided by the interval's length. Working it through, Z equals 0.8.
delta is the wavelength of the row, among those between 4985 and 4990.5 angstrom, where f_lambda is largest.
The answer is 4985.37 angstrom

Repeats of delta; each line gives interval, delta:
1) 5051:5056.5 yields 5051.23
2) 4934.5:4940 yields 4936.25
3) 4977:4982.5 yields 4977.34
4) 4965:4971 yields 4967.04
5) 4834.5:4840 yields 4837.24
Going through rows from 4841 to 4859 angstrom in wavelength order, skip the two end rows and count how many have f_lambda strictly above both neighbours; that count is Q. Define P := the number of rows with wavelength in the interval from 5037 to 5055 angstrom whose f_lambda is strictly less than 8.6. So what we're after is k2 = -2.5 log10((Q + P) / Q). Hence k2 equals 0.0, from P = 0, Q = 3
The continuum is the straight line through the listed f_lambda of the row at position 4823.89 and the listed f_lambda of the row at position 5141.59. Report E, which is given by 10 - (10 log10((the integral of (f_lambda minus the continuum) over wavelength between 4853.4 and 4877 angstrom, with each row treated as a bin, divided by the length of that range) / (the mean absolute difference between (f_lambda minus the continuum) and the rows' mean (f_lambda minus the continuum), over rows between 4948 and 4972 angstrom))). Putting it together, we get 12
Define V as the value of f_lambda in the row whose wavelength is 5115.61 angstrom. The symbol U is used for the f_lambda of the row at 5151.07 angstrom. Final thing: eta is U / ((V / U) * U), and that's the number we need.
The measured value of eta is 0.91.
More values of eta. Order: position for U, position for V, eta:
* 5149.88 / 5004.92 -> 0.75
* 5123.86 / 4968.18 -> 0.94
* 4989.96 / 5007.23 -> 0.97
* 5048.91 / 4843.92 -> 2.01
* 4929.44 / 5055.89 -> 0.64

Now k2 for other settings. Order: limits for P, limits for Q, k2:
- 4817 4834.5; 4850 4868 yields -2.0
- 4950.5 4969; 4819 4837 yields -0.6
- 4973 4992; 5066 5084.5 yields -0.2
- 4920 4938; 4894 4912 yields -1.9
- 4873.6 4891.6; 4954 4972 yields -1.4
